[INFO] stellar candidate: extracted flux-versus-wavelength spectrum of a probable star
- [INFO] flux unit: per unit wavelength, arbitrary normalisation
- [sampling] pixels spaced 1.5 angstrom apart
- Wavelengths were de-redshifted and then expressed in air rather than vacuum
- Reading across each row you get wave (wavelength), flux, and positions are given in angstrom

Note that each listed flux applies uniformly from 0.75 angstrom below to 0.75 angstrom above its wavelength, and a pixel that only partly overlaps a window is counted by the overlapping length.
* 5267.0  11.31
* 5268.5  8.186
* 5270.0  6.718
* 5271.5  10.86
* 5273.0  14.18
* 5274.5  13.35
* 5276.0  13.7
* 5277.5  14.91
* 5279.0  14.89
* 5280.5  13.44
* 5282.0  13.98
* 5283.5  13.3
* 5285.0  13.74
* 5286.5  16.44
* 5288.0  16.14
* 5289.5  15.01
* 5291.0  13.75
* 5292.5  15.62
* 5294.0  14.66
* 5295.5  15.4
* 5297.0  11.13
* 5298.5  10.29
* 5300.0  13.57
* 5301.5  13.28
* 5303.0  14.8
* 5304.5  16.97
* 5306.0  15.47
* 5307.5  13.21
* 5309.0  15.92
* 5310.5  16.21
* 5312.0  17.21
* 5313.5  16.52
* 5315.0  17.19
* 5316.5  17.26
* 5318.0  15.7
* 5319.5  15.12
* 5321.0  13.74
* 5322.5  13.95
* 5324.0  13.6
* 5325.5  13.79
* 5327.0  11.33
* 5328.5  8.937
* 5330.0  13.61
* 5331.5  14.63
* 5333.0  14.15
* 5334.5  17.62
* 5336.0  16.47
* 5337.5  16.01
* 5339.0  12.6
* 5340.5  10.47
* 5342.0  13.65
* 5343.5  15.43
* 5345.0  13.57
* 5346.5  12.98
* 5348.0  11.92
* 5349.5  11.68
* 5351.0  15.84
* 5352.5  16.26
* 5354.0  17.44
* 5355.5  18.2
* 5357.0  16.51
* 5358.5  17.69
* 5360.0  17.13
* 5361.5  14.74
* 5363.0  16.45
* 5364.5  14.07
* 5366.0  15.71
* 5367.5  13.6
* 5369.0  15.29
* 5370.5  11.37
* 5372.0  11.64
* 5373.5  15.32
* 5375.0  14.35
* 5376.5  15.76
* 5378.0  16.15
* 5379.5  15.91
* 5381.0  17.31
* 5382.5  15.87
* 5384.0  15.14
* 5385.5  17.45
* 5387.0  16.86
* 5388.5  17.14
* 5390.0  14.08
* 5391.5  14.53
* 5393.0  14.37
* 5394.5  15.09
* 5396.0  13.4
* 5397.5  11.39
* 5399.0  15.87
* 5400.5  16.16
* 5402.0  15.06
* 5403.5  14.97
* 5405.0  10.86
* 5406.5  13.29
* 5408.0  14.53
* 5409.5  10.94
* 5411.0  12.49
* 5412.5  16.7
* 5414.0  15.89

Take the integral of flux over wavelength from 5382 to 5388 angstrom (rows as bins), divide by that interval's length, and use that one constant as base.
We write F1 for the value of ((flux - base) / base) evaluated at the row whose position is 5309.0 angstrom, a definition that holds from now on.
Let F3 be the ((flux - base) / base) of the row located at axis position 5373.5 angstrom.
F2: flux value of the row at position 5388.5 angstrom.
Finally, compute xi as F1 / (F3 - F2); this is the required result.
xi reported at 0.002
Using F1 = -0.03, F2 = 17.14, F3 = -0.065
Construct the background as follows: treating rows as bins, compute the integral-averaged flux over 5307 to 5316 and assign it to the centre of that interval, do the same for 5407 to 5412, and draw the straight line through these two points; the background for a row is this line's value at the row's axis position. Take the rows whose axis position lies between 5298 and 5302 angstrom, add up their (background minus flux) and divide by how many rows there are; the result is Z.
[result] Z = 4.2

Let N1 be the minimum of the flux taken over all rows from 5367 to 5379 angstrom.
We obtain 11.37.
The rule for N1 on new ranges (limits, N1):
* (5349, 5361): 11.68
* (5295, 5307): 10.29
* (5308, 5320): 15.12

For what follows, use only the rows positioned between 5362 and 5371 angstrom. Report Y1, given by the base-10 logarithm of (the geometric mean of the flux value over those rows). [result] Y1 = 1.16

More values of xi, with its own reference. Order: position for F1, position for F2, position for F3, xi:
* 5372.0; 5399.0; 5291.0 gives 0.018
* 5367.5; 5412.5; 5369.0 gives 0.010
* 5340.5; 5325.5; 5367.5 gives 0.026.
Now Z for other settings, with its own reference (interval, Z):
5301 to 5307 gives 1.3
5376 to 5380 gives -2.0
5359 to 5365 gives -1.1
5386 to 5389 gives -3.4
